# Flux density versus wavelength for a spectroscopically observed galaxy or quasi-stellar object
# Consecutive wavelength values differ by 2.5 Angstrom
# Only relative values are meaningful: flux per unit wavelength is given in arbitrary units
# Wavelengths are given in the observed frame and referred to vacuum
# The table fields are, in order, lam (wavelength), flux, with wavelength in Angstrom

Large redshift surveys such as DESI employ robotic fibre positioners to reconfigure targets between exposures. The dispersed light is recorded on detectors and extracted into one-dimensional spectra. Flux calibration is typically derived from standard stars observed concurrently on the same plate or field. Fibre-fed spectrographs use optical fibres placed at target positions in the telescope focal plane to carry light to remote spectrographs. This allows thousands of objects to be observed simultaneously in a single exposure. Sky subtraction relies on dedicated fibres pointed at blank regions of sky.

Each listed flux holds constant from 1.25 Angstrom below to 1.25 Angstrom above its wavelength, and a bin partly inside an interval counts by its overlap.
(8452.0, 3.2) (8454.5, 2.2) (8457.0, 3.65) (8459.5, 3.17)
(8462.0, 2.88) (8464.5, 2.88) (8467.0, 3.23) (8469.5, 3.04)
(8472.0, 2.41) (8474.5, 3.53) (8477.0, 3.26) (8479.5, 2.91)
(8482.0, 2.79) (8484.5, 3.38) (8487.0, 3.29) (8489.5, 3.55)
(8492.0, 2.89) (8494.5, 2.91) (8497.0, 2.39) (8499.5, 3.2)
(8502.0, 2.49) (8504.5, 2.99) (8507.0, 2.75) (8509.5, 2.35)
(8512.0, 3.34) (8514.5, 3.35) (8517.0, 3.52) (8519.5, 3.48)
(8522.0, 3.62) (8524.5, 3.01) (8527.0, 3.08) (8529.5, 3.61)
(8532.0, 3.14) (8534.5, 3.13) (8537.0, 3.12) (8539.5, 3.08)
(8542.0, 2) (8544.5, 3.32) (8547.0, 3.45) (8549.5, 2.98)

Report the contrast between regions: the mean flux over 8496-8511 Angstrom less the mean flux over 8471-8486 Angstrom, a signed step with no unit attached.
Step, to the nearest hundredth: -0.35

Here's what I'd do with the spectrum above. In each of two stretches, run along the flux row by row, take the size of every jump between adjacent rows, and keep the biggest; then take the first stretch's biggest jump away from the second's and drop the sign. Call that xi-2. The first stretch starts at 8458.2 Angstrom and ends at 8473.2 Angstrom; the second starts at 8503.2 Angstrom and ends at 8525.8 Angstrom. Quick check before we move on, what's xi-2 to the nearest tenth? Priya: 0.4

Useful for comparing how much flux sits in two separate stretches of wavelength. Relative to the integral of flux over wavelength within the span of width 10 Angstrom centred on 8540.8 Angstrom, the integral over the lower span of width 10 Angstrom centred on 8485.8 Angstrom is 1.13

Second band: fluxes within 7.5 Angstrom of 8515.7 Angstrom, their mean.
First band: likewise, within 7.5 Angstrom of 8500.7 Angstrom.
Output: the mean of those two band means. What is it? 3.03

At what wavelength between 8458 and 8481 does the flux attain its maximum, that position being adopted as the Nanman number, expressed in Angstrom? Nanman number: 8474.5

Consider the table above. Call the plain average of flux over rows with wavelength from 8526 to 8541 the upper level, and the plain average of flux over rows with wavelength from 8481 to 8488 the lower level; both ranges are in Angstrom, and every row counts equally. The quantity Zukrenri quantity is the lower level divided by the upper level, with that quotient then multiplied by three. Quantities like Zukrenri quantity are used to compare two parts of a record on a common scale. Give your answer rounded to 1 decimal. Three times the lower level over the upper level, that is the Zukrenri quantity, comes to 3.0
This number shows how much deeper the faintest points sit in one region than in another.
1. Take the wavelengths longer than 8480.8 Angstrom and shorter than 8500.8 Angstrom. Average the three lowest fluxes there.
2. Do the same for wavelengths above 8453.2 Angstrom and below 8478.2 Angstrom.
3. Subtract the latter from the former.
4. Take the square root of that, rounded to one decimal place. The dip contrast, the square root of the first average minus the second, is 0.4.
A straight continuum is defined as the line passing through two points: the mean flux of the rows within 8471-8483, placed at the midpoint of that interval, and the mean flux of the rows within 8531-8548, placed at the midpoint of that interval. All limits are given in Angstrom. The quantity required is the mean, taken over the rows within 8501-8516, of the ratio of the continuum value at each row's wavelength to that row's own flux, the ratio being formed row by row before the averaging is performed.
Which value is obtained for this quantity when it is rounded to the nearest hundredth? 1.06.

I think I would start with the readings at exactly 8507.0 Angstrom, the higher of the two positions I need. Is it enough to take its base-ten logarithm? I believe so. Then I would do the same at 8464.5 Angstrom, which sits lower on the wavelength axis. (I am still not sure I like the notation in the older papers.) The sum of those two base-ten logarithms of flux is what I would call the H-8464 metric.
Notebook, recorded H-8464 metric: 0.90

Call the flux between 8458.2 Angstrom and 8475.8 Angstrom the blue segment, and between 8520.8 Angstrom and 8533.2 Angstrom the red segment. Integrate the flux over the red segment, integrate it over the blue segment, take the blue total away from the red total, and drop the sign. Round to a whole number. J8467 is 12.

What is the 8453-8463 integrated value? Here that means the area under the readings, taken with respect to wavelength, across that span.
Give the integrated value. 30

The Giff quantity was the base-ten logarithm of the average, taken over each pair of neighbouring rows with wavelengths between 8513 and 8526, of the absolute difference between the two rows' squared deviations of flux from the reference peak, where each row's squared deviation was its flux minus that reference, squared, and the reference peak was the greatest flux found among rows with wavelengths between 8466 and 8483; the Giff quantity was -1.1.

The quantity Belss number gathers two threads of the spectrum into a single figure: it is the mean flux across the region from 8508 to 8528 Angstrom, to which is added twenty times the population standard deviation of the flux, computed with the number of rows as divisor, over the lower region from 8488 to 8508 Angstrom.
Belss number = 10.2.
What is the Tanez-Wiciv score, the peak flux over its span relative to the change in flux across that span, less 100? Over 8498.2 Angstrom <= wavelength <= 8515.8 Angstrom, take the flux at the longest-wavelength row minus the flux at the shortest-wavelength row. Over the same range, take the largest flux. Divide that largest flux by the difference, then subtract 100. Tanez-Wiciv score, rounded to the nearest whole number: -78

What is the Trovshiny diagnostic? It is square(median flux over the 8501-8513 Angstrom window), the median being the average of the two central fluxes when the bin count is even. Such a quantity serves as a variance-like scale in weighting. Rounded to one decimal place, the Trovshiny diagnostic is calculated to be 7.6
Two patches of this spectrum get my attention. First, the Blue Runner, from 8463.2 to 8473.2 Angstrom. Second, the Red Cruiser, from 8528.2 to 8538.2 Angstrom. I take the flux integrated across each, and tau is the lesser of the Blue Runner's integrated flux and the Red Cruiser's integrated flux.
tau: 29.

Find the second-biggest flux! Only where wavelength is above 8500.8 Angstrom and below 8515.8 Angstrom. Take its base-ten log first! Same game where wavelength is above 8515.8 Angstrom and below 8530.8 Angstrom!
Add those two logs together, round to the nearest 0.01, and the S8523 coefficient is 1.08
